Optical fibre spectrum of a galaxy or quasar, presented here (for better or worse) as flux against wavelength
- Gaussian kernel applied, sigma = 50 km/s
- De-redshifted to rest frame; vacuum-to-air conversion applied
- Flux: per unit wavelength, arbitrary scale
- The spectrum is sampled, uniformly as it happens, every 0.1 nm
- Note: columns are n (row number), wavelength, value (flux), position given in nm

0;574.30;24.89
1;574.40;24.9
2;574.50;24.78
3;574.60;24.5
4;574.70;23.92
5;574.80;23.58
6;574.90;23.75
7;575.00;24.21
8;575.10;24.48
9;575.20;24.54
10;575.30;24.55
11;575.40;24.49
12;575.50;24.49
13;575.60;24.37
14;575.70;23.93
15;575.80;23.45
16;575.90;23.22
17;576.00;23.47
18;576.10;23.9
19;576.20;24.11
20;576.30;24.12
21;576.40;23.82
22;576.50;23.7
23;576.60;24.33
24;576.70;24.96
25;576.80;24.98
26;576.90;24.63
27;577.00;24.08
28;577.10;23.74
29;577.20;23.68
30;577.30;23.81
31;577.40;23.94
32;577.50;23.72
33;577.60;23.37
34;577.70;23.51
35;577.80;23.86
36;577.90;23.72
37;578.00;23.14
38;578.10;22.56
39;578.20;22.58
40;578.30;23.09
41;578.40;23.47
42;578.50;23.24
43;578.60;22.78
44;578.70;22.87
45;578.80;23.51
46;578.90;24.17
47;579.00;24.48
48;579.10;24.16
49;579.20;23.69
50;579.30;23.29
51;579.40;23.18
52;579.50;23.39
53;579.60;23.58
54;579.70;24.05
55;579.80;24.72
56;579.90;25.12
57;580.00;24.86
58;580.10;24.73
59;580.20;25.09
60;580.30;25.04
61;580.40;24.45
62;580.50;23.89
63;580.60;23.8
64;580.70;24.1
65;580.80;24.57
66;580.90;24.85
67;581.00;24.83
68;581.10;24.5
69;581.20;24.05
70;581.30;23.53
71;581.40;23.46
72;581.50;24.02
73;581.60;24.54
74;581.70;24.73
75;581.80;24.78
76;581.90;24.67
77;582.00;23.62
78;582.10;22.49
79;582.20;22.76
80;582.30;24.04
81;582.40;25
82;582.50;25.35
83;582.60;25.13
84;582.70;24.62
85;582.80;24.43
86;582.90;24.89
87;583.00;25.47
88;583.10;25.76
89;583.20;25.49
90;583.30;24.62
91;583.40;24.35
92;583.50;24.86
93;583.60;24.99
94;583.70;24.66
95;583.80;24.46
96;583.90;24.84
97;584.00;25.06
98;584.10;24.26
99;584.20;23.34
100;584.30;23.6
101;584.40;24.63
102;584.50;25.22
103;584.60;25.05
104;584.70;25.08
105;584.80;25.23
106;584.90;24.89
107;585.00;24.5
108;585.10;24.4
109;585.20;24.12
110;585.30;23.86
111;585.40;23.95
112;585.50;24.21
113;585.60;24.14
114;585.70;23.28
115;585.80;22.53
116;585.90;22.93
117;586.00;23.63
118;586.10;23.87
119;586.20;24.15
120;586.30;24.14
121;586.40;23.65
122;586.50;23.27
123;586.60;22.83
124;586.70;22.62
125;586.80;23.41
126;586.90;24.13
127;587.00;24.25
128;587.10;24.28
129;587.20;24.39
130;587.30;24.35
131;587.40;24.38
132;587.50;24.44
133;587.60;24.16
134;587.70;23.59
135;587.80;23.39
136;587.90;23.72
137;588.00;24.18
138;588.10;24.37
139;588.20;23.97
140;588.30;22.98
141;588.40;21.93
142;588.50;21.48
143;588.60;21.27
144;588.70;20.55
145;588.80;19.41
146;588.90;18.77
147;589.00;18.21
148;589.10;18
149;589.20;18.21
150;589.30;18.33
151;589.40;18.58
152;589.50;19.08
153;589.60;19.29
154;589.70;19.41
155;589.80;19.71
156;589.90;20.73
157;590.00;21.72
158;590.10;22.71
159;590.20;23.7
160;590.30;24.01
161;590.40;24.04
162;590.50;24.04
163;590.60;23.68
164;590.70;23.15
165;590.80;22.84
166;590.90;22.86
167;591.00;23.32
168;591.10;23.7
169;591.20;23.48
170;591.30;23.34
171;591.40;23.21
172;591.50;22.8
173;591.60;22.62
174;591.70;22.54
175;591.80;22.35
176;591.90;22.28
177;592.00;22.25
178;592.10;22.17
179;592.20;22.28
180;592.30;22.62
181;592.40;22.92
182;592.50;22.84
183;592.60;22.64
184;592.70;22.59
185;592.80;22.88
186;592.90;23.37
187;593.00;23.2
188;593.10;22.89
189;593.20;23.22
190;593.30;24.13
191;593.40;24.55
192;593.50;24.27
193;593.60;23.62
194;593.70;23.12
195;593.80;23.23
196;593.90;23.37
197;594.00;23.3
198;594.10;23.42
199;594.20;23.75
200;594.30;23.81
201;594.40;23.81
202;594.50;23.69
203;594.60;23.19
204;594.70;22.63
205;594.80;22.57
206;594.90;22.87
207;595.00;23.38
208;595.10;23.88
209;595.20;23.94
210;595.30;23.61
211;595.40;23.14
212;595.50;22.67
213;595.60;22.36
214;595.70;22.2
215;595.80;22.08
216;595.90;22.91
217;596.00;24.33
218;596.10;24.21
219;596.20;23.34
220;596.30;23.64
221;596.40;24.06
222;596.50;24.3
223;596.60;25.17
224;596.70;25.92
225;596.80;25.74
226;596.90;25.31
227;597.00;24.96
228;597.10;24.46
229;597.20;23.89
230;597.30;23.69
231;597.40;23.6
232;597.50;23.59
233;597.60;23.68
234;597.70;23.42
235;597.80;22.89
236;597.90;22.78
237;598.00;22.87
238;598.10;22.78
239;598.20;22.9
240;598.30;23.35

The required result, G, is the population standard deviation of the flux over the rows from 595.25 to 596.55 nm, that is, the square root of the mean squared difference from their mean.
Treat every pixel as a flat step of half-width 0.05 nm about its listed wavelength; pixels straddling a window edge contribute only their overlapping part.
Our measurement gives 0.78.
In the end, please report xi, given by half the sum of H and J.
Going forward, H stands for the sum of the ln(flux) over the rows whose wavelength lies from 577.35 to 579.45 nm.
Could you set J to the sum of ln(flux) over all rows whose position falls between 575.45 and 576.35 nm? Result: 47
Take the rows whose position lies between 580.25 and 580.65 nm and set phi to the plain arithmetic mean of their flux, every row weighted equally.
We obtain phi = 24.3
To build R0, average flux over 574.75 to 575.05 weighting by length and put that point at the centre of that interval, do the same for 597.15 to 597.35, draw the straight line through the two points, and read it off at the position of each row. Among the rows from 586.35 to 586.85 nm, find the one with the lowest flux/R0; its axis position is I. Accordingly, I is 586.70 nm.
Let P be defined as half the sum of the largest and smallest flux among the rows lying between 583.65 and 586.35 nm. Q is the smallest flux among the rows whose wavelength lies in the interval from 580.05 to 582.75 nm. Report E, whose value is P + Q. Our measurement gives 46.4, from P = 23.9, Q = 22.49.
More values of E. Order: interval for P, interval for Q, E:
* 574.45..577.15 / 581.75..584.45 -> 46.6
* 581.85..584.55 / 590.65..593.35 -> 46.3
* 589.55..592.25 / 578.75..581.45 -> 44.8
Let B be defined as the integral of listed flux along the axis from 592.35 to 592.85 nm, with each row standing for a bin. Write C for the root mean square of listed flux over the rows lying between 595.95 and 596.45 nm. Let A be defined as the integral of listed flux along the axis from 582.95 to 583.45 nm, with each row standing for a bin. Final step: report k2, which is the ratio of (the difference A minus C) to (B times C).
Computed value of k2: -0.042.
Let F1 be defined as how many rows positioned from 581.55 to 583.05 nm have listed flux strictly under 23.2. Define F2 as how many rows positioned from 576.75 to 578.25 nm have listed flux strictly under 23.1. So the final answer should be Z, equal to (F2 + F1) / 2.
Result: 2.0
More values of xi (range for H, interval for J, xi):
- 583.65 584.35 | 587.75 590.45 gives 52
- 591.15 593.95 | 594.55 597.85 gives 96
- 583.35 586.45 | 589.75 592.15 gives 87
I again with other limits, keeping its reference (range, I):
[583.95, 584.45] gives 584.20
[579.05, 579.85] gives 579.40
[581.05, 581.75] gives 581.40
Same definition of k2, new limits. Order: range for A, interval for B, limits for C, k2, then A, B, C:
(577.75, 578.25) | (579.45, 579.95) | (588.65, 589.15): -0.032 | 11.6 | 12.09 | 19.0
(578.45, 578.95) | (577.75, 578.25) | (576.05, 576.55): -0.044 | 11.7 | 11.59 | 23.9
